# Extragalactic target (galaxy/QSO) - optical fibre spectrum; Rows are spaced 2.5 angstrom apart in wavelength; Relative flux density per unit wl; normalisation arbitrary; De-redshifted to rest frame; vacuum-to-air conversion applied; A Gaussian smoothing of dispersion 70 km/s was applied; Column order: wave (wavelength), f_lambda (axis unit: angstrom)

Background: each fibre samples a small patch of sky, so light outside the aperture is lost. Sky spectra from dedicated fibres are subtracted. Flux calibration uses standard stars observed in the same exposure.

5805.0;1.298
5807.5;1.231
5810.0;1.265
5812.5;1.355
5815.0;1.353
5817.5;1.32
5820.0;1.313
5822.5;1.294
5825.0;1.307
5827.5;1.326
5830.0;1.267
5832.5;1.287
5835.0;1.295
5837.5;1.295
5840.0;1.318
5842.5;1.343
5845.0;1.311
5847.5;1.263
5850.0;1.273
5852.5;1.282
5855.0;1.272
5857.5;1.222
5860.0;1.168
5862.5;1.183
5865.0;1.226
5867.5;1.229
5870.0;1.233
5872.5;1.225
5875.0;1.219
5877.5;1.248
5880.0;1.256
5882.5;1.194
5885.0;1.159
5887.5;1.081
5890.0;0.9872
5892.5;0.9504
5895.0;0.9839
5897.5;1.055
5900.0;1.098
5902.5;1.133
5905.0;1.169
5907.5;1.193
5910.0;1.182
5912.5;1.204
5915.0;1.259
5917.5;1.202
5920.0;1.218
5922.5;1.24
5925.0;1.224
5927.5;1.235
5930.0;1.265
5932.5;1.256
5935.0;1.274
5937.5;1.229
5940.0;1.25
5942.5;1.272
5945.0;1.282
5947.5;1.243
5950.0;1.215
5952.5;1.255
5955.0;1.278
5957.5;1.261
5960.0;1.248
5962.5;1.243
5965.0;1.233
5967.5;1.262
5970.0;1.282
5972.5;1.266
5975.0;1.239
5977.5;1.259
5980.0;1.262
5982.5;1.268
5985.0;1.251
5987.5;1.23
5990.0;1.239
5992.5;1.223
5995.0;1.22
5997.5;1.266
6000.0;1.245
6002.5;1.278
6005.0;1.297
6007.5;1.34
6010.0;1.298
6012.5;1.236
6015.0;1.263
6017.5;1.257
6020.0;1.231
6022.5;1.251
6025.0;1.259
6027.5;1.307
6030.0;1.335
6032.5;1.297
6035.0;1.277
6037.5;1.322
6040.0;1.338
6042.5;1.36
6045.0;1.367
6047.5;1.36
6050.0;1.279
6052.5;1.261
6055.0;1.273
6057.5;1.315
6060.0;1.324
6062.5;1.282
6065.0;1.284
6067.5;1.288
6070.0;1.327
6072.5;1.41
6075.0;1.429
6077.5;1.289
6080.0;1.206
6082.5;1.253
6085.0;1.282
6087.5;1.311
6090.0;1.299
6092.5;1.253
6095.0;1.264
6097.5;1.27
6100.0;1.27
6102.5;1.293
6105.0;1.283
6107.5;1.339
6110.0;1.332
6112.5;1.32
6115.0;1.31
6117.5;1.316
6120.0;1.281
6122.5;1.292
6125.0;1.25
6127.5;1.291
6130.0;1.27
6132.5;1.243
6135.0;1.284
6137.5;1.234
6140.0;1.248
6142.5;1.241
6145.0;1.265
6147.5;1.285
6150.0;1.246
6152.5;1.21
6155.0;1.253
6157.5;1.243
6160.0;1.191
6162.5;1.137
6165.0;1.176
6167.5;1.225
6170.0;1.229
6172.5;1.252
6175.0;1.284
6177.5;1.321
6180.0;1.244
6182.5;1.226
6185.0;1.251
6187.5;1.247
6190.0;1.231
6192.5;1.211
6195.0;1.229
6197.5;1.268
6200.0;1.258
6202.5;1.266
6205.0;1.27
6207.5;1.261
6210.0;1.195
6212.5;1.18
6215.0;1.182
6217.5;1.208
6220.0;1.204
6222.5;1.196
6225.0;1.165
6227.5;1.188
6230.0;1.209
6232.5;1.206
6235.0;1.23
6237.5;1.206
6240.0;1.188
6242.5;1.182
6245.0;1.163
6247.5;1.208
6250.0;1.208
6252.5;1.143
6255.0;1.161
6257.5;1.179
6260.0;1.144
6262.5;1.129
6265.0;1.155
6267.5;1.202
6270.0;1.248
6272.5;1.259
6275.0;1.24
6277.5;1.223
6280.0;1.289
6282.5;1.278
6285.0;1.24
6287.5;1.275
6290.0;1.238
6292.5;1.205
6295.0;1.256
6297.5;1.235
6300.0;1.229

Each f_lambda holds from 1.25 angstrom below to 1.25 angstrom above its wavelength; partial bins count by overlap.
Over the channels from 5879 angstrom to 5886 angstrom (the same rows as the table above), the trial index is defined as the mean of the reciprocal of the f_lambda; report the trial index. 0.832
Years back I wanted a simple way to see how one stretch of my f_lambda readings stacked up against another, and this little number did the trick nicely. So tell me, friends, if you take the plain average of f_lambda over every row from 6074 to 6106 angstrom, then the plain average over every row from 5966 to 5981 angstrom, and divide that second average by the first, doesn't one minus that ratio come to 0.02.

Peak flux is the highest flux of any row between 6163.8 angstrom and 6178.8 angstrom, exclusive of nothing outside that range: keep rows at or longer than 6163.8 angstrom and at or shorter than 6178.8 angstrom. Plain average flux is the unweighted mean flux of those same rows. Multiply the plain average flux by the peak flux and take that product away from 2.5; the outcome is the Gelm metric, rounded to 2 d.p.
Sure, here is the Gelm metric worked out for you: 0.85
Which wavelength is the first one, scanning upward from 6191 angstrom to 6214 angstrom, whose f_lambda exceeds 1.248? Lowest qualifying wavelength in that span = 6197.5 angstrom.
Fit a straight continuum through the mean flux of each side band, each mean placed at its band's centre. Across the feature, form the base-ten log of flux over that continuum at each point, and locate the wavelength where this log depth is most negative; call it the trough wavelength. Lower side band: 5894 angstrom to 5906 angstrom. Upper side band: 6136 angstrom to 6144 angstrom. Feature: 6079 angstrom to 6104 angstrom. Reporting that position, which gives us 6080.0 angstrom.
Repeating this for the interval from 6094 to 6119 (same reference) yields 6095.0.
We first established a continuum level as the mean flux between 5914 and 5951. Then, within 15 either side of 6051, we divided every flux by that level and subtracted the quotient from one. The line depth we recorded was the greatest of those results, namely -0.01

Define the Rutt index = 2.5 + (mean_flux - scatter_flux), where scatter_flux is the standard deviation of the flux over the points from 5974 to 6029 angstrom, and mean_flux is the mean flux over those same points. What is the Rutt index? 3.73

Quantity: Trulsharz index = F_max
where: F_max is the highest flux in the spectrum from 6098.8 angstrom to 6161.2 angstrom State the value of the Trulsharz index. 1.339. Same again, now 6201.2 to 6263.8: 1.27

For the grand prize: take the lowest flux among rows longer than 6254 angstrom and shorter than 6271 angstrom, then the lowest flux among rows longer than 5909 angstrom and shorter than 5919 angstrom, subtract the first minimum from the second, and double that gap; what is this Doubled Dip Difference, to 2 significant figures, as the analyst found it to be 0.11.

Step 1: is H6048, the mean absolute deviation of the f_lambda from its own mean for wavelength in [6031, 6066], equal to 0.031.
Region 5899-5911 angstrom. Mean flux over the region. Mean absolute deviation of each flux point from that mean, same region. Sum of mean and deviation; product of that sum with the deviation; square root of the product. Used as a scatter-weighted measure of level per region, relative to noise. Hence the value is 0.194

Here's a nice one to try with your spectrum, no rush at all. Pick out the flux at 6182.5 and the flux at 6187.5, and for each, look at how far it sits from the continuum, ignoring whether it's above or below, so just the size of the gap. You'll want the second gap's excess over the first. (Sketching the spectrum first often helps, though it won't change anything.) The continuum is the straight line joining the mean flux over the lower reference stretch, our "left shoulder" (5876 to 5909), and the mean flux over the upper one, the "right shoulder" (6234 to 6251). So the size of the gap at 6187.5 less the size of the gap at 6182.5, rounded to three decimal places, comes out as 0.020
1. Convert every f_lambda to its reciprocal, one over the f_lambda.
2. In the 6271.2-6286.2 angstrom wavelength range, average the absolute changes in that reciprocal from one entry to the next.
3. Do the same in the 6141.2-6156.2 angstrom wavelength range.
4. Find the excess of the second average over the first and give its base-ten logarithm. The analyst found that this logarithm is -2.8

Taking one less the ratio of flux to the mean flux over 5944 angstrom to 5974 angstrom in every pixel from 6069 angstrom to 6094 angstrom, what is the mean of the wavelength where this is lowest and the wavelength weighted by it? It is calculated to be 6075.6 angstrom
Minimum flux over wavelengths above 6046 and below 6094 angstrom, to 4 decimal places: 1.2060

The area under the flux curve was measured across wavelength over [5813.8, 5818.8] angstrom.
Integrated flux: 6.7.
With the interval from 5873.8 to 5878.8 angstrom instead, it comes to 6.2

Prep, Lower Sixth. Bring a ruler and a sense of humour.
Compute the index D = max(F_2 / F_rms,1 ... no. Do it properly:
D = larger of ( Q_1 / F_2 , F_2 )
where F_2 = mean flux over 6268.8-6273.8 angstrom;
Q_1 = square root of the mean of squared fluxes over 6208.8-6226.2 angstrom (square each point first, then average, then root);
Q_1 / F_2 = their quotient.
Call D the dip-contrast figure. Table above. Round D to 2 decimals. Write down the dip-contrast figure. 1.25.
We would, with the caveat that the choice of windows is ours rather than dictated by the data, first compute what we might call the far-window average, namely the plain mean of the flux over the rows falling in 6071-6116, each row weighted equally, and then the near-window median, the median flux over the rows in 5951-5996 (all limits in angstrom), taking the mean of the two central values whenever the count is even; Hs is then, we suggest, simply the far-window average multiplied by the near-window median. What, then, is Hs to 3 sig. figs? 1.63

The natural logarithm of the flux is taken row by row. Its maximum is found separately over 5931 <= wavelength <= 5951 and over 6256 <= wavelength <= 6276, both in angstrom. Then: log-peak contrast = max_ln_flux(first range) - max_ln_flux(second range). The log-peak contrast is 0.018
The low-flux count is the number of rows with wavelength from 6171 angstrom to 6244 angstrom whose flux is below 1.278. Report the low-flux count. 27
